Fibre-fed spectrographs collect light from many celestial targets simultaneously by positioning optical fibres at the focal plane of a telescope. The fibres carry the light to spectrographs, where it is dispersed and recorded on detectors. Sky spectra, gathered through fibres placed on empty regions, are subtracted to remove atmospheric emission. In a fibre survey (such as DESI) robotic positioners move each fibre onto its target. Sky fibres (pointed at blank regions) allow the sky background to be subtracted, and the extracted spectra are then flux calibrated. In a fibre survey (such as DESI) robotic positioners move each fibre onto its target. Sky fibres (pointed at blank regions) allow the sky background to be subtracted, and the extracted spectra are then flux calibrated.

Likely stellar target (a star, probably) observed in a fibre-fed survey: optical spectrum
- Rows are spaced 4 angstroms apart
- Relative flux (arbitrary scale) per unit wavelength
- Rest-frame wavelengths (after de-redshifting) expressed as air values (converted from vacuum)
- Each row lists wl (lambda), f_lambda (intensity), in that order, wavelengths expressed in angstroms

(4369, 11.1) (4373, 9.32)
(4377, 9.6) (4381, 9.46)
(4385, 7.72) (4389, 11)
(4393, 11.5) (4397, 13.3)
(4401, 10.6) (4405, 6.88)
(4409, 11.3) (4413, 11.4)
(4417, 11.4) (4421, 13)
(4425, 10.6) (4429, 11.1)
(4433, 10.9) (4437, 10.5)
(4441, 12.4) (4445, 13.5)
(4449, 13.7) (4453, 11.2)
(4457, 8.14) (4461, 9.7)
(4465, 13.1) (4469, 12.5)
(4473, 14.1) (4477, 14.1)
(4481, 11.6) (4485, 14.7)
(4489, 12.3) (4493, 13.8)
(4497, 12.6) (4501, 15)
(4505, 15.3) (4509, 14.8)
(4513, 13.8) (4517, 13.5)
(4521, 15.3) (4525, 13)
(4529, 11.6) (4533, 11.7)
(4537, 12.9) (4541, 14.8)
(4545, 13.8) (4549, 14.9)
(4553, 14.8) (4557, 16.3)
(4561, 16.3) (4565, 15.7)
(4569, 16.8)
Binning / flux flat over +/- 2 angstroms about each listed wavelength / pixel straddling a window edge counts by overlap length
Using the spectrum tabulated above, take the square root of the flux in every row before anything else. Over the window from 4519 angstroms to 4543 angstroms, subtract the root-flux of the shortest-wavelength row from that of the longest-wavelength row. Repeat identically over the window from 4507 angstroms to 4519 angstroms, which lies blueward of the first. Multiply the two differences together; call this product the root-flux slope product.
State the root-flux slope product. 0.011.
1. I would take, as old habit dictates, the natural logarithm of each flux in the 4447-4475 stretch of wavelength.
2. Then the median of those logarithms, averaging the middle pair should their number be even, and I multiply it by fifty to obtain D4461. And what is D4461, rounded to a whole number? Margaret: 126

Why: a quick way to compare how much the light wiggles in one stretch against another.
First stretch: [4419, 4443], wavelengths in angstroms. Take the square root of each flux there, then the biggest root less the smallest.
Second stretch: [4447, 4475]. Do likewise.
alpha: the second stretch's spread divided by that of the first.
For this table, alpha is 2.47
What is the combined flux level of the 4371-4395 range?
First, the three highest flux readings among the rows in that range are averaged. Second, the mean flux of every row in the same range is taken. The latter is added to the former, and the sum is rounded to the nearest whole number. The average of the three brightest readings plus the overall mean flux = 20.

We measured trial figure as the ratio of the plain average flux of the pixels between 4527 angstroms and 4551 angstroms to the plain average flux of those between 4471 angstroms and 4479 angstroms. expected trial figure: 0.94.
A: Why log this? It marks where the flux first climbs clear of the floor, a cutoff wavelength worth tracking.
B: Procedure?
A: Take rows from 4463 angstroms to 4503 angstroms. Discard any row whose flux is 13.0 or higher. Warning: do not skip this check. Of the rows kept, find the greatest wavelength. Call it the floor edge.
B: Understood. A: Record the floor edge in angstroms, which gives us 4497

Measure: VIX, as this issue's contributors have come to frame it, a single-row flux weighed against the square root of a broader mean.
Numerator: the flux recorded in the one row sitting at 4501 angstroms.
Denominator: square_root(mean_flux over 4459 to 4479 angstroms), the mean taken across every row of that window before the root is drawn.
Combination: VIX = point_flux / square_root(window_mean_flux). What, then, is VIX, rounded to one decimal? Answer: 4.2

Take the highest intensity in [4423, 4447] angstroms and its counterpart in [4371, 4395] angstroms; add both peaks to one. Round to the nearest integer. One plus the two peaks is 26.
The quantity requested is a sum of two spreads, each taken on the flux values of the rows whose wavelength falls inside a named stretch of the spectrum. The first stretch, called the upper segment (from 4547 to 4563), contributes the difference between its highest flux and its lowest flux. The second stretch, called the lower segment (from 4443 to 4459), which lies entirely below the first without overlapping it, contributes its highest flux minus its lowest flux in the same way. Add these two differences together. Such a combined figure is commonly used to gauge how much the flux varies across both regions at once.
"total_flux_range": 7.1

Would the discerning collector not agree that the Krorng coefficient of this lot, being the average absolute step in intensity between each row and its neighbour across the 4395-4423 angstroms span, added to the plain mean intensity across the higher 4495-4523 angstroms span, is 16.4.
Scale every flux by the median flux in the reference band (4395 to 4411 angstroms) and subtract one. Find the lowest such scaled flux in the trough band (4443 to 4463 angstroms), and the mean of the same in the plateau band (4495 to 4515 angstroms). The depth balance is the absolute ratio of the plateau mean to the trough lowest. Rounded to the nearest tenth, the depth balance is 1.2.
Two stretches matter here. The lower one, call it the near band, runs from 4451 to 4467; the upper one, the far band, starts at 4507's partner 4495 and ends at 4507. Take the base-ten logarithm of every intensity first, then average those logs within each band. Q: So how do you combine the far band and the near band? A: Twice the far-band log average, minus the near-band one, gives 1.29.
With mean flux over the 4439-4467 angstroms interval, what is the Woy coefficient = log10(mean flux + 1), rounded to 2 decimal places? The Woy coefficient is 1.10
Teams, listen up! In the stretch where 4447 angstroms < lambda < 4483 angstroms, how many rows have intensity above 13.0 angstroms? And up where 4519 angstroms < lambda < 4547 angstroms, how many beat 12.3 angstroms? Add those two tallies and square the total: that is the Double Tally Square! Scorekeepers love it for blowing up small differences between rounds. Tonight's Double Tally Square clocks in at 81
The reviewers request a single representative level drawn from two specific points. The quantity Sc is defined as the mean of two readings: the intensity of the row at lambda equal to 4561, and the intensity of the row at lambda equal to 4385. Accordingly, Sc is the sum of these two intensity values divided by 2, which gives 12.0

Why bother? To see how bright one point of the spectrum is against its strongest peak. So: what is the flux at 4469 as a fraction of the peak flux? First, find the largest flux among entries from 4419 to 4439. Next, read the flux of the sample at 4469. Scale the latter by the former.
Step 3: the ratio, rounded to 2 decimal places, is 0.96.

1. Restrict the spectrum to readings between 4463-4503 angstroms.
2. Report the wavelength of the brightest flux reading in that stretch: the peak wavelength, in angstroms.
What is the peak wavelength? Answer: 4501 angstroms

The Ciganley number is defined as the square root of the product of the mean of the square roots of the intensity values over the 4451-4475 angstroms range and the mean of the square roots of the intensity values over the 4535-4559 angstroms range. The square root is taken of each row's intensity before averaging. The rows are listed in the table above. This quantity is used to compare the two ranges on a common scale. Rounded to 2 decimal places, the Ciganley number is 3.59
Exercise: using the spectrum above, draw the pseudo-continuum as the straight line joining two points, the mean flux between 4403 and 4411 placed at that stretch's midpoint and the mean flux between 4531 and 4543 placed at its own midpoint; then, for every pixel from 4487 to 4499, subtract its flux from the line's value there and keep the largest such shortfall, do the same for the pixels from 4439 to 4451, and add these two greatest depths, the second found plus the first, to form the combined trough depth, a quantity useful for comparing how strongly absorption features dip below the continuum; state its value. -3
